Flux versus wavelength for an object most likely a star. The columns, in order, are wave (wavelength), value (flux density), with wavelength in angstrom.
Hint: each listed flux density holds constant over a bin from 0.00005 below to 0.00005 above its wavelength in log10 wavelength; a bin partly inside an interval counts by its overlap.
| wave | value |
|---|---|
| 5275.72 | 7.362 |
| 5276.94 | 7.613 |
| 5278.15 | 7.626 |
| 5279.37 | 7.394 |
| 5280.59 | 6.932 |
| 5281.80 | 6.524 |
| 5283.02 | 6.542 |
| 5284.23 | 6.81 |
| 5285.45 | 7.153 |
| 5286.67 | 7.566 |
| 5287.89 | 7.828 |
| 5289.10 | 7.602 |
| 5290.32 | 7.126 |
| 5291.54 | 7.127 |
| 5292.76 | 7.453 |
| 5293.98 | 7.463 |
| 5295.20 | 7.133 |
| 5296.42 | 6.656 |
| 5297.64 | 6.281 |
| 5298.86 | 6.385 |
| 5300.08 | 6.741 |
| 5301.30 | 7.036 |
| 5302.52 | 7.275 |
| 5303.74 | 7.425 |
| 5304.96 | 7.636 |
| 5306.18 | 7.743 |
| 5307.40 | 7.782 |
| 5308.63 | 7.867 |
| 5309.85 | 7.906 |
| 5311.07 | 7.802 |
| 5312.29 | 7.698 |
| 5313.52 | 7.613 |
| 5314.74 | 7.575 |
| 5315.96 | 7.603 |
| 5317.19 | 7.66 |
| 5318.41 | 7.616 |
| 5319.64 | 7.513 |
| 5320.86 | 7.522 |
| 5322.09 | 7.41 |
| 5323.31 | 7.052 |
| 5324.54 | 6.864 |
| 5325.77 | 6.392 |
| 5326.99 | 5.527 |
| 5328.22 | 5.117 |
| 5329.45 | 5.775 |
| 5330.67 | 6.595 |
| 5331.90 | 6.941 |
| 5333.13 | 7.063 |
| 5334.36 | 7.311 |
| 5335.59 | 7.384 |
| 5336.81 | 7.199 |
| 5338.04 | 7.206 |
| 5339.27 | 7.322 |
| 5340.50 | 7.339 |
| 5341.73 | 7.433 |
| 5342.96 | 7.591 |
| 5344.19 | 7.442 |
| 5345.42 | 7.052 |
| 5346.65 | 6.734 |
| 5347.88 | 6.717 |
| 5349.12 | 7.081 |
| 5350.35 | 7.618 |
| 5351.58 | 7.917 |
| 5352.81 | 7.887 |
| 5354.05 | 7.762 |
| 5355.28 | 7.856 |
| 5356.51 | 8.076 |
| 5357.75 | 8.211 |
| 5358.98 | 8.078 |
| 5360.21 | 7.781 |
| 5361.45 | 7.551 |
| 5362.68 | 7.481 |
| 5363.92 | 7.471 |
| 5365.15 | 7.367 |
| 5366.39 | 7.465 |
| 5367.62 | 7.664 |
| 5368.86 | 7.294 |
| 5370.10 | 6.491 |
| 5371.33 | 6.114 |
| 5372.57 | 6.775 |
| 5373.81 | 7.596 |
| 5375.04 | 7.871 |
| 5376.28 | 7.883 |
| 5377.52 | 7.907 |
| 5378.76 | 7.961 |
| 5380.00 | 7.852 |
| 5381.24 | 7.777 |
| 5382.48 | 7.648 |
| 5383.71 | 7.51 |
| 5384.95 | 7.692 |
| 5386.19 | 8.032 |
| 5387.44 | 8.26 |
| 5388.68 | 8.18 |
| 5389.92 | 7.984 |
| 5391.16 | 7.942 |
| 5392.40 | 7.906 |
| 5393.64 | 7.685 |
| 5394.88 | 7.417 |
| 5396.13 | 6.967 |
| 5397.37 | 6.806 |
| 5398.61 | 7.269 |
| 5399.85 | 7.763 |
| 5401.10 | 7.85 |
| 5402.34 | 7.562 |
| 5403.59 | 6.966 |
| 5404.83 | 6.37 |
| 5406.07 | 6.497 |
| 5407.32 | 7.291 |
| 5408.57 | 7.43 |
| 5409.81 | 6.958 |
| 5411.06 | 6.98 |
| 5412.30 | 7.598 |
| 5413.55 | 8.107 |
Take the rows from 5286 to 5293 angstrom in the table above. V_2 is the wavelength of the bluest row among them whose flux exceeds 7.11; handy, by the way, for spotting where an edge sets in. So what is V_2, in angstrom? 5286.67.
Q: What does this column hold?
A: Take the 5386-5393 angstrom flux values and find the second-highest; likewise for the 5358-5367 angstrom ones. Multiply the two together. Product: 63.6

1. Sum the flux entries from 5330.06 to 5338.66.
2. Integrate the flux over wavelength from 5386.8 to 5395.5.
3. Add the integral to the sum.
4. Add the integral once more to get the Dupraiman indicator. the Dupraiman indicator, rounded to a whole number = 187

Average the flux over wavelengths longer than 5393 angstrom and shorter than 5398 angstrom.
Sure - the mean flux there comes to 7.22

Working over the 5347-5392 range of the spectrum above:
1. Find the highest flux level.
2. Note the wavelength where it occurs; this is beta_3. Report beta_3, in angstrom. 5387.44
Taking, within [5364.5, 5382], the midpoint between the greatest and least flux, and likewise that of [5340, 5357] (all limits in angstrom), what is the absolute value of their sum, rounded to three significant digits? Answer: 14.4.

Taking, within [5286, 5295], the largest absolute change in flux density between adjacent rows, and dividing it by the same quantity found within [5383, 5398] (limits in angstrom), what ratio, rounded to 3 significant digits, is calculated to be 1.06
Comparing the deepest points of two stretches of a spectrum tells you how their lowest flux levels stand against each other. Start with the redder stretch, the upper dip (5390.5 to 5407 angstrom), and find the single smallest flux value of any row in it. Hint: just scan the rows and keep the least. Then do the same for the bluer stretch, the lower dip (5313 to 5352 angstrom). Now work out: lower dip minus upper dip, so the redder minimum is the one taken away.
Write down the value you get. -1.3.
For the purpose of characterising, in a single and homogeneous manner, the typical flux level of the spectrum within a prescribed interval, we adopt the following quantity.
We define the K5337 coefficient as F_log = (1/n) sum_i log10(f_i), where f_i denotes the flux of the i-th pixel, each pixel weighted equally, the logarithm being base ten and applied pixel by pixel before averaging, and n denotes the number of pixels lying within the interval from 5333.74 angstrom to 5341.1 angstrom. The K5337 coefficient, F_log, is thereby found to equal 0.863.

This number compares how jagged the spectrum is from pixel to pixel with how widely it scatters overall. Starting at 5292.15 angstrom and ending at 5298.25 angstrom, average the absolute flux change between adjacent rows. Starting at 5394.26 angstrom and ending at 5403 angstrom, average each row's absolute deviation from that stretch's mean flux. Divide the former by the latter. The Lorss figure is 0.96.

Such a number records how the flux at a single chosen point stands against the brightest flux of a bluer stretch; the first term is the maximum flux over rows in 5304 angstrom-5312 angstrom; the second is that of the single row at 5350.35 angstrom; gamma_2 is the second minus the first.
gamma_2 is -0.29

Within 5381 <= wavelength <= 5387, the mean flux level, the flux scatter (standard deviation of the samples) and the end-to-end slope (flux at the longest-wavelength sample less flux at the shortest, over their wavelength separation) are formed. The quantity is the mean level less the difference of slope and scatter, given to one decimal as 7.9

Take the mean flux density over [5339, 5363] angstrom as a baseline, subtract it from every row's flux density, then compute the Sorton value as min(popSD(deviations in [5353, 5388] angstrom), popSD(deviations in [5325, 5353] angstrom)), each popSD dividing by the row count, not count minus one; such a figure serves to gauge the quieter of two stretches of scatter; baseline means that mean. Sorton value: 0.48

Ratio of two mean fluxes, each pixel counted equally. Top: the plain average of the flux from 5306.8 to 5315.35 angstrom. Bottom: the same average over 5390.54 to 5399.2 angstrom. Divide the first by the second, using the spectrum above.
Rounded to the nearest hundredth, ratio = 1.04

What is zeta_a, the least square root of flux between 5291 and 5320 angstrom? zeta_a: 2.51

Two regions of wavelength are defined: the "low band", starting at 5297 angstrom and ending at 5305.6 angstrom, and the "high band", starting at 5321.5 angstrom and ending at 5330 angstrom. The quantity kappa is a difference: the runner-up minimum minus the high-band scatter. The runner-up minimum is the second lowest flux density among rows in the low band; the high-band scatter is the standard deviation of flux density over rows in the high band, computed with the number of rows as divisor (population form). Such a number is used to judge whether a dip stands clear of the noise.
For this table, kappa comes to 5.6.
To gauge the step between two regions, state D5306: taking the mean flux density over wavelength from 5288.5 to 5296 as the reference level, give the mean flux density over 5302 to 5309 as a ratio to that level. 1.04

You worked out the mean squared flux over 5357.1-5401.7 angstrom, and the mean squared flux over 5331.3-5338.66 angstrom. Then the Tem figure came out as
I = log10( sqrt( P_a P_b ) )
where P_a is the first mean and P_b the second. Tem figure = 1.74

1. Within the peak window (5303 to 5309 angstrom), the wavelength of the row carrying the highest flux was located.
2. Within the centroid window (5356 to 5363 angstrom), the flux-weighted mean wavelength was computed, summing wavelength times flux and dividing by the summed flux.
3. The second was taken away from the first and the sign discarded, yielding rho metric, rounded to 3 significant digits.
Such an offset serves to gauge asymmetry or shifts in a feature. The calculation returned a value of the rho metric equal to 50.9 angstrom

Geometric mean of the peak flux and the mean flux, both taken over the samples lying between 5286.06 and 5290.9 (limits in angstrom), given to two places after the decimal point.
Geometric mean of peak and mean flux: 7.68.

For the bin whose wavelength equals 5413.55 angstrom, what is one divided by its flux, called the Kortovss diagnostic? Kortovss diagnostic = 0.123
